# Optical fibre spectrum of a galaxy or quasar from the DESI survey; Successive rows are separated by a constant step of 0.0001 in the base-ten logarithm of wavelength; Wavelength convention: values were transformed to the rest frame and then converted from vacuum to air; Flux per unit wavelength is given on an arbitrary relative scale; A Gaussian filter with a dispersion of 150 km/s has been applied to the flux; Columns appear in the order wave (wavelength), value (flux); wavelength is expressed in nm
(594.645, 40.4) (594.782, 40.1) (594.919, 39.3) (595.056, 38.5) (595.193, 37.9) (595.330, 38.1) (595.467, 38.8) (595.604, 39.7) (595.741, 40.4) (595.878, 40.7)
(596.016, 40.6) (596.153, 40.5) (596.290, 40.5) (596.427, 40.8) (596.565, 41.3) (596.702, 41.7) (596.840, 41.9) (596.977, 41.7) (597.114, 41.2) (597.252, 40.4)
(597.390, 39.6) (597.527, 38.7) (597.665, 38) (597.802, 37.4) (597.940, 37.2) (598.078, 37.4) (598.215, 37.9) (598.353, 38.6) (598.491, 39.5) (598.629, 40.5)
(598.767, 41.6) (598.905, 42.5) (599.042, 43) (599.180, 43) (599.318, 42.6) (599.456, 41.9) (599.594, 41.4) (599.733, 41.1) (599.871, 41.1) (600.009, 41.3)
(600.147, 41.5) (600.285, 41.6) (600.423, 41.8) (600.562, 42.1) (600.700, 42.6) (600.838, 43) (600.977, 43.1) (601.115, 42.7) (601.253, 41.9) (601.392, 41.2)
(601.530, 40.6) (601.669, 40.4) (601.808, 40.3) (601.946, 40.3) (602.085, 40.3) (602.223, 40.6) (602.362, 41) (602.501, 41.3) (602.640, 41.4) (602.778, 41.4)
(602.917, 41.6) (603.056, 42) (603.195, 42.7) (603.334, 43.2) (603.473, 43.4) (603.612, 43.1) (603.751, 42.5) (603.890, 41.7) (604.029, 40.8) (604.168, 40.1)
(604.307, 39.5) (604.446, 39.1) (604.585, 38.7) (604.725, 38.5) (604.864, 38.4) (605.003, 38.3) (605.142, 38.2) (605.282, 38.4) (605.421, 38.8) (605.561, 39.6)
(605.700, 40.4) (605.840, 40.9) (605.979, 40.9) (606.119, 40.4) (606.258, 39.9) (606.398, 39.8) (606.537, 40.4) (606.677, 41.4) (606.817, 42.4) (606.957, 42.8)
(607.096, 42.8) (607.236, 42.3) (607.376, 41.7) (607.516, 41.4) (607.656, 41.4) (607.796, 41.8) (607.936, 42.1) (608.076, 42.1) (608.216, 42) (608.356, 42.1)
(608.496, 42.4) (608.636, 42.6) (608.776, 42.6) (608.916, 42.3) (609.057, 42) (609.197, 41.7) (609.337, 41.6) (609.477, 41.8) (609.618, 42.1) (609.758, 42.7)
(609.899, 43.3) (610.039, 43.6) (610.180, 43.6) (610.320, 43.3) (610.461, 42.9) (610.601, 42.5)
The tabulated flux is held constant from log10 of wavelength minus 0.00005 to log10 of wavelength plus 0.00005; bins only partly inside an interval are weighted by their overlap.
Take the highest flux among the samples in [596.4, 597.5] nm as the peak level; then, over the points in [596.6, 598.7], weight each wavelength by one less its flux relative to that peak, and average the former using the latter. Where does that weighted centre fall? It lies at 597.91 nm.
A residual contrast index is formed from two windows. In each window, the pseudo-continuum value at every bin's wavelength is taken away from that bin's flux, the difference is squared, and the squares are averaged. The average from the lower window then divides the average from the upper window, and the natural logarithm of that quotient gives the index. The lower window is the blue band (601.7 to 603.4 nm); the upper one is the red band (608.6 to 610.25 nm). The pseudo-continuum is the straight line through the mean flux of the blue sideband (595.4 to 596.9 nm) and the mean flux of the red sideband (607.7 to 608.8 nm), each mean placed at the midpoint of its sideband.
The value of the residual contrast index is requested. -0.5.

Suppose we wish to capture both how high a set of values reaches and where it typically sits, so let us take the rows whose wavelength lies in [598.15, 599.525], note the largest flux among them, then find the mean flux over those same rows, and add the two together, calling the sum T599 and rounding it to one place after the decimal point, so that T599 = 84.1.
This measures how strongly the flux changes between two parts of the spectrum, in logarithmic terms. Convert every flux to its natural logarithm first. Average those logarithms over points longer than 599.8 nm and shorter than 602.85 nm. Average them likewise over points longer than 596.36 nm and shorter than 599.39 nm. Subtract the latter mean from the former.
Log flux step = 0.029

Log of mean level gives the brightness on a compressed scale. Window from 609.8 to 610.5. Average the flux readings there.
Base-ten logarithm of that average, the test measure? 1.64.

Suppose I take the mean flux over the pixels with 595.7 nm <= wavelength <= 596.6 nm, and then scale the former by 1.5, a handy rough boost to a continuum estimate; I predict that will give 61.0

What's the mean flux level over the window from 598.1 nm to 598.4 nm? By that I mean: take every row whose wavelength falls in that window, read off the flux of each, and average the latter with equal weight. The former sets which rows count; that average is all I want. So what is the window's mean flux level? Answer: 38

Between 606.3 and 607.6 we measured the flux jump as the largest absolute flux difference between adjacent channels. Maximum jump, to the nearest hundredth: 1.00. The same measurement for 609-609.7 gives 0.30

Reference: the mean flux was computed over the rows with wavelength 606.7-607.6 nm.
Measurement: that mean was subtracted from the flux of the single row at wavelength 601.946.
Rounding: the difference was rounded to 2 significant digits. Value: -1.9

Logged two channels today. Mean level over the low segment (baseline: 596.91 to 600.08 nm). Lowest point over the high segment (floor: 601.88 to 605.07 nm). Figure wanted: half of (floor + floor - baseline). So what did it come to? 18.1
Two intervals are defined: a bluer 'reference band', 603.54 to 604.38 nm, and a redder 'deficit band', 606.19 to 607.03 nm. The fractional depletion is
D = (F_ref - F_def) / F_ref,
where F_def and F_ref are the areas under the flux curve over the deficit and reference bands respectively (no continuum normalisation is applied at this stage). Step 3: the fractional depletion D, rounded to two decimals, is 0.00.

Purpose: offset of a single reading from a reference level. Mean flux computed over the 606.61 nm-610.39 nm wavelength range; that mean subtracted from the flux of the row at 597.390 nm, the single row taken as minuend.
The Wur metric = -2.7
